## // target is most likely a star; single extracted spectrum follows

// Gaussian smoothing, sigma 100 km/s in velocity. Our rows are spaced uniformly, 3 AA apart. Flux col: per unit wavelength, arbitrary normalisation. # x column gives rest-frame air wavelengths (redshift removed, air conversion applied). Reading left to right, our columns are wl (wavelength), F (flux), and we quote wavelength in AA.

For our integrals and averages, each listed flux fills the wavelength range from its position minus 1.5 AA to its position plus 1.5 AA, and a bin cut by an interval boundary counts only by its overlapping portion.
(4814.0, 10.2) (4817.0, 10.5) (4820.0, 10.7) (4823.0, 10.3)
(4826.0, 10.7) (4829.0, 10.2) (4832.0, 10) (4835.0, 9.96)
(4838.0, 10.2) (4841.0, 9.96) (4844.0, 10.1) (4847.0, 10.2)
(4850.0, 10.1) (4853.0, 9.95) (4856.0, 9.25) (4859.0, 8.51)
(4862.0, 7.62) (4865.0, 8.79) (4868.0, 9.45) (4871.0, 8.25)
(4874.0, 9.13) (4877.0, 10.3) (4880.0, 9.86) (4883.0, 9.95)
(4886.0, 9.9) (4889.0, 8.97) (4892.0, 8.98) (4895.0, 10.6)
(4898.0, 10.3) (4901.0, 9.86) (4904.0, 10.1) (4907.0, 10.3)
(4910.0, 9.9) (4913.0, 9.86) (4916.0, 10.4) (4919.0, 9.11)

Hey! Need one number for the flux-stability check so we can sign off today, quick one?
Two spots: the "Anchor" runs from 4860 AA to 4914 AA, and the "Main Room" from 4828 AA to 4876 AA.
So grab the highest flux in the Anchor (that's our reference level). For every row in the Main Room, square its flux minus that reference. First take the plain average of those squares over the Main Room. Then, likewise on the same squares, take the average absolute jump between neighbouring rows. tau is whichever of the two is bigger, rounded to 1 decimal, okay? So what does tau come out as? 1.9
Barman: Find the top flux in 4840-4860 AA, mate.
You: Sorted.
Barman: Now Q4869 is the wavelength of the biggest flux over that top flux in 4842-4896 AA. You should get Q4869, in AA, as 4895.0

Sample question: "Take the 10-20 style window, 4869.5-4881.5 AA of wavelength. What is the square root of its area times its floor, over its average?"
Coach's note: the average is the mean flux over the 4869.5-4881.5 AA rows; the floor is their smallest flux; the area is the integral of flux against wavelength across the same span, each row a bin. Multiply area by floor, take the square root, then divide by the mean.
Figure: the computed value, 3.2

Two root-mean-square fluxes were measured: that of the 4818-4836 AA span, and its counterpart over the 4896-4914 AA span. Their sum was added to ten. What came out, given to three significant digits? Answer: 30.4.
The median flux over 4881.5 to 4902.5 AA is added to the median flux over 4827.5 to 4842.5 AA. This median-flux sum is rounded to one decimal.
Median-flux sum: 19.9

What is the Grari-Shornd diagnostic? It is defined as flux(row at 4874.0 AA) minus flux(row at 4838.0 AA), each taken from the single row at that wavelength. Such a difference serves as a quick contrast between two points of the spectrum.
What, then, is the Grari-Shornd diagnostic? -1.1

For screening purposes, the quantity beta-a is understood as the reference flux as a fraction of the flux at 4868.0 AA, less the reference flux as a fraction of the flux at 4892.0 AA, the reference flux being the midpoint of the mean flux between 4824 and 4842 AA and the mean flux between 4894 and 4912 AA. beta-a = -0.056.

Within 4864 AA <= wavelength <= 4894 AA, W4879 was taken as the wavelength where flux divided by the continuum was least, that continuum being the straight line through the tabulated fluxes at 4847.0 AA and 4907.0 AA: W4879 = 4871.0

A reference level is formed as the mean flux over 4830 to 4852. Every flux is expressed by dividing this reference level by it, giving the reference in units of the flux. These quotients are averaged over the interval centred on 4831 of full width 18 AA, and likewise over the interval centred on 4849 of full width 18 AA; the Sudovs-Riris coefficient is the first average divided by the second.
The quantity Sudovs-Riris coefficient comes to 0.97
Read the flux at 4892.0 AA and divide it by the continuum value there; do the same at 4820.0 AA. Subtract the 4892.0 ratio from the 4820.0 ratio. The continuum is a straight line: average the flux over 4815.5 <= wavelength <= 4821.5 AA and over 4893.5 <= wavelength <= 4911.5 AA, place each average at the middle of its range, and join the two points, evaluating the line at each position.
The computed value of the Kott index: 0.13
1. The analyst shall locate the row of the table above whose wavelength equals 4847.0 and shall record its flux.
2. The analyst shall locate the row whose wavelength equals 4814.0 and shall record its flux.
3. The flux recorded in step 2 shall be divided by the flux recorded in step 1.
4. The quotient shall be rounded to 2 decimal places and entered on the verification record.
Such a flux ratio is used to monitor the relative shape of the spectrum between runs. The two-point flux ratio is 1.00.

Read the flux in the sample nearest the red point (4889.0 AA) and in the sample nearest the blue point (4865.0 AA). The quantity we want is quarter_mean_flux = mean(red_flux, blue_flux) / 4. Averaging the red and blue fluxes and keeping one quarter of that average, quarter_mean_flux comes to 2.22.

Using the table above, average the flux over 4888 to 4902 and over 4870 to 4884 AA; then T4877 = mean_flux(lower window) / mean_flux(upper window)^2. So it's 0.100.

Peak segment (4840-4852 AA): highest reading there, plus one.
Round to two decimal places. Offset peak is 11.20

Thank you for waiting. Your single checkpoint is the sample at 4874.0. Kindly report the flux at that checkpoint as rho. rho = 9.13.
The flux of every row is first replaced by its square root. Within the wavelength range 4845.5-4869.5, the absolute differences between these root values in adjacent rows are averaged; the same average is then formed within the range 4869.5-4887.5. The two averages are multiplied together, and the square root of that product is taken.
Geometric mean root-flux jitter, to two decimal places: 0.10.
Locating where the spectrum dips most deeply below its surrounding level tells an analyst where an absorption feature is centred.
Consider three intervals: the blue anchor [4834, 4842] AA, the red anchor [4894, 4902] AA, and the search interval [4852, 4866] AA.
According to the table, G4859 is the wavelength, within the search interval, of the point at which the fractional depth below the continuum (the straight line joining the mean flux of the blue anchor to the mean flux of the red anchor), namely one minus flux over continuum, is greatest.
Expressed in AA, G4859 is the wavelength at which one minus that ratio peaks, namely 4862.0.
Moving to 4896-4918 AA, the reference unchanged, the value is 4913.0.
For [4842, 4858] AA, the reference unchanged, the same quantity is 4856.0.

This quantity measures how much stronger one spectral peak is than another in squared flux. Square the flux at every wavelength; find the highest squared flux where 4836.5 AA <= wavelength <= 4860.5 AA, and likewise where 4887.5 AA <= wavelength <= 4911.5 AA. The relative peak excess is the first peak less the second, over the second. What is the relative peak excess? -0.074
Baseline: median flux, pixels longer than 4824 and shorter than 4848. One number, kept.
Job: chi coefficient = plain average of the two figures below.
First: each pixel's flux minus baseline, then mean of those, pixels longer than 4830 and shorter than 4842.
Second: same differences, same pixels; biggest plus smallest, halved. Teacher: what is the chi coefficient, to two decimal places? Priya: -0.09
